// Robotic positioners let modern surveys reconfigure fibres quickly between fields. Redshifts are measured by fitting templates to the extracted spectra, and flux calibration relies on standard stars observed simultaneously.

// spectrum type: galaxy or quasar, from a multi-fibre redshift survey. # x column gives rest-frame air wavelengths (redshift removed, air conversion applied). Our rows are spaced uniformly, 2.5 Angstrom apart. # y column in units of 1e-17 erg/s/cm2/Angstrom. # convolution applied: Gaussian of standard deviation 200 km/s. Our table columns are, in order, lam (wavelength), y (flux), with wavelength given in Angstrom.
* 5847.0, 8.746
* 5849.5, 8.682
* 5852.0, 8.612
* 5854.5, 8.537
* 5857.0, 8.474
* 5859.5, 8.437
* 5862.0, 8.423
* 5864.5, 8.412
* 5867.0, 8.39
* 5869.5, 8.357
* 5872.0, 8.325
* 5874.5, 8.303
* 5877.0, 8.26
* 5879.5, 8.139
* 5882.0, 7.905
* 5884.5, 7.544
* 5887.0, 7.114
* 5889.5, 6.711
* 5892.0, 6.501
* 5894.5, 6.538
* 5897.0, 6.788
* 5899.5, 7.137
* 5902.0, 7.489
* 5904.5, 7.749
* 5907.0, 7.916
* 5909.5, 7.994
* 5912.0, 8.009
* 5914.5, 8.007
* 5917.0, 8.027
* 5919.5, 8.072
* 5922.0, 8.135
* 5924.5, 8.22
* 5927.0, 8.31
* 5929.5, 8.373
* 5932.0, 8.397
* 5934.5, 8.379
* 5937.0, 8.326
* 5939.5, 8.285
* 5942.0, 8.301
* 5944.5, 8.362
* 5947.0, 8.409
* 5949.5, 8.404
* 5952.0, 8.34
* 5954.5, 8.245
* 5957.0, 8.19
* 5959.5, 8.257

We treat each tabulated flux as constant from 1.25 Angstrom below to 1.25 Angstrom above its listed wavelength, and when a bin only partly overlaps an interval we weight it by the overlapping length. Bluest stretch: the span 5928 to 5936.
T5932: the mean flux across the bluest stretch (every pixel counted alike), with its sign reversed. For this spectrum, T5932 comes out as -8.38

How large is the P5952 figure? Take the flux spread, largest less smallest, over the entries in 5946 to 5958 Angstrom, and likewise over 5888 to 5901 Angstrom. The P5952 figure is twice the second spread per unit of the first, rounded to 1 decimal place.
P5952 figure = 5.8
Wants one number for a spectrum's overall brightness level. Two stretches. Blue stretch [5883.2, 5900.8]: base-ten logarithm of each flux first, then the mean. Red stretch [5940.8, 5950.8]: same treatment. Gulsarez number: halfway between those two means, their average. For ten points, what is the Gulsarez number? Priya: 0.881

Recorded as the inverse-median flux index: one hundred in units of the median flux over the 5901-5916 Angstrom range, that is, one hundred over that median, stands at 12.6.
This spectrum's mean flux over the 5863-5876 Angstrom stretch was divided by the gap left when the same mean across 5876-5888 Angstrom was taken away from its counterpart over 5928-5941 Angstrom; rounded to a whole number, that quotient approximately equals 15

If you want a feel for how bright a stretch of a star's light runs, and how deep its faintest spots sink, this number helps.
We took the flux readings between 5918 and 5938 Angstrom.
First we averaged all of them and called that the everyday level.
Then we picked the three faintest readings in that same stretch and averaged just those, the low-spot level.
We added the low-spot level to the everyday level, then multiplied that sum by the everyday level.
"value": 136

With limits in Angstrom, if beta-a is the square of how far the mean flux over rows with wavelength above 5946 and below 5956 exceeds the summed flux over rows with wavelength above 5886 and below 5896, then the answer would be 343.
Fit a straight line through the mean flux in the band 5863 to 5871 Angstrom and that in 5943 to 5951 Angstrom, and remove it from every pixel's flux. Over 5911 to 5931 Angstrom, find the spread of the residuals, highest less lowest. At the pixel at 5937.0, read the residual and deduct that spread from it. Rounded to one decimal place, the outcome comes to -0.4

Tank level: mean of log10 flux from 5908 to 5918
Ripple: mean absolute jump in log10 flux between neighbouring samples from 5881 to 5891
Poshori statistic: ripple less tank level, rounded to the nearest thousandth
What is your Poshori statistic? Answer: -0.880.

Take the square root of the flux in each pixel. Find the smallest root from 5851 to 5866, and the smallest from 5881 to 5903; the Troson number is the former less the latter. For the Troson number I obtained 0.35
